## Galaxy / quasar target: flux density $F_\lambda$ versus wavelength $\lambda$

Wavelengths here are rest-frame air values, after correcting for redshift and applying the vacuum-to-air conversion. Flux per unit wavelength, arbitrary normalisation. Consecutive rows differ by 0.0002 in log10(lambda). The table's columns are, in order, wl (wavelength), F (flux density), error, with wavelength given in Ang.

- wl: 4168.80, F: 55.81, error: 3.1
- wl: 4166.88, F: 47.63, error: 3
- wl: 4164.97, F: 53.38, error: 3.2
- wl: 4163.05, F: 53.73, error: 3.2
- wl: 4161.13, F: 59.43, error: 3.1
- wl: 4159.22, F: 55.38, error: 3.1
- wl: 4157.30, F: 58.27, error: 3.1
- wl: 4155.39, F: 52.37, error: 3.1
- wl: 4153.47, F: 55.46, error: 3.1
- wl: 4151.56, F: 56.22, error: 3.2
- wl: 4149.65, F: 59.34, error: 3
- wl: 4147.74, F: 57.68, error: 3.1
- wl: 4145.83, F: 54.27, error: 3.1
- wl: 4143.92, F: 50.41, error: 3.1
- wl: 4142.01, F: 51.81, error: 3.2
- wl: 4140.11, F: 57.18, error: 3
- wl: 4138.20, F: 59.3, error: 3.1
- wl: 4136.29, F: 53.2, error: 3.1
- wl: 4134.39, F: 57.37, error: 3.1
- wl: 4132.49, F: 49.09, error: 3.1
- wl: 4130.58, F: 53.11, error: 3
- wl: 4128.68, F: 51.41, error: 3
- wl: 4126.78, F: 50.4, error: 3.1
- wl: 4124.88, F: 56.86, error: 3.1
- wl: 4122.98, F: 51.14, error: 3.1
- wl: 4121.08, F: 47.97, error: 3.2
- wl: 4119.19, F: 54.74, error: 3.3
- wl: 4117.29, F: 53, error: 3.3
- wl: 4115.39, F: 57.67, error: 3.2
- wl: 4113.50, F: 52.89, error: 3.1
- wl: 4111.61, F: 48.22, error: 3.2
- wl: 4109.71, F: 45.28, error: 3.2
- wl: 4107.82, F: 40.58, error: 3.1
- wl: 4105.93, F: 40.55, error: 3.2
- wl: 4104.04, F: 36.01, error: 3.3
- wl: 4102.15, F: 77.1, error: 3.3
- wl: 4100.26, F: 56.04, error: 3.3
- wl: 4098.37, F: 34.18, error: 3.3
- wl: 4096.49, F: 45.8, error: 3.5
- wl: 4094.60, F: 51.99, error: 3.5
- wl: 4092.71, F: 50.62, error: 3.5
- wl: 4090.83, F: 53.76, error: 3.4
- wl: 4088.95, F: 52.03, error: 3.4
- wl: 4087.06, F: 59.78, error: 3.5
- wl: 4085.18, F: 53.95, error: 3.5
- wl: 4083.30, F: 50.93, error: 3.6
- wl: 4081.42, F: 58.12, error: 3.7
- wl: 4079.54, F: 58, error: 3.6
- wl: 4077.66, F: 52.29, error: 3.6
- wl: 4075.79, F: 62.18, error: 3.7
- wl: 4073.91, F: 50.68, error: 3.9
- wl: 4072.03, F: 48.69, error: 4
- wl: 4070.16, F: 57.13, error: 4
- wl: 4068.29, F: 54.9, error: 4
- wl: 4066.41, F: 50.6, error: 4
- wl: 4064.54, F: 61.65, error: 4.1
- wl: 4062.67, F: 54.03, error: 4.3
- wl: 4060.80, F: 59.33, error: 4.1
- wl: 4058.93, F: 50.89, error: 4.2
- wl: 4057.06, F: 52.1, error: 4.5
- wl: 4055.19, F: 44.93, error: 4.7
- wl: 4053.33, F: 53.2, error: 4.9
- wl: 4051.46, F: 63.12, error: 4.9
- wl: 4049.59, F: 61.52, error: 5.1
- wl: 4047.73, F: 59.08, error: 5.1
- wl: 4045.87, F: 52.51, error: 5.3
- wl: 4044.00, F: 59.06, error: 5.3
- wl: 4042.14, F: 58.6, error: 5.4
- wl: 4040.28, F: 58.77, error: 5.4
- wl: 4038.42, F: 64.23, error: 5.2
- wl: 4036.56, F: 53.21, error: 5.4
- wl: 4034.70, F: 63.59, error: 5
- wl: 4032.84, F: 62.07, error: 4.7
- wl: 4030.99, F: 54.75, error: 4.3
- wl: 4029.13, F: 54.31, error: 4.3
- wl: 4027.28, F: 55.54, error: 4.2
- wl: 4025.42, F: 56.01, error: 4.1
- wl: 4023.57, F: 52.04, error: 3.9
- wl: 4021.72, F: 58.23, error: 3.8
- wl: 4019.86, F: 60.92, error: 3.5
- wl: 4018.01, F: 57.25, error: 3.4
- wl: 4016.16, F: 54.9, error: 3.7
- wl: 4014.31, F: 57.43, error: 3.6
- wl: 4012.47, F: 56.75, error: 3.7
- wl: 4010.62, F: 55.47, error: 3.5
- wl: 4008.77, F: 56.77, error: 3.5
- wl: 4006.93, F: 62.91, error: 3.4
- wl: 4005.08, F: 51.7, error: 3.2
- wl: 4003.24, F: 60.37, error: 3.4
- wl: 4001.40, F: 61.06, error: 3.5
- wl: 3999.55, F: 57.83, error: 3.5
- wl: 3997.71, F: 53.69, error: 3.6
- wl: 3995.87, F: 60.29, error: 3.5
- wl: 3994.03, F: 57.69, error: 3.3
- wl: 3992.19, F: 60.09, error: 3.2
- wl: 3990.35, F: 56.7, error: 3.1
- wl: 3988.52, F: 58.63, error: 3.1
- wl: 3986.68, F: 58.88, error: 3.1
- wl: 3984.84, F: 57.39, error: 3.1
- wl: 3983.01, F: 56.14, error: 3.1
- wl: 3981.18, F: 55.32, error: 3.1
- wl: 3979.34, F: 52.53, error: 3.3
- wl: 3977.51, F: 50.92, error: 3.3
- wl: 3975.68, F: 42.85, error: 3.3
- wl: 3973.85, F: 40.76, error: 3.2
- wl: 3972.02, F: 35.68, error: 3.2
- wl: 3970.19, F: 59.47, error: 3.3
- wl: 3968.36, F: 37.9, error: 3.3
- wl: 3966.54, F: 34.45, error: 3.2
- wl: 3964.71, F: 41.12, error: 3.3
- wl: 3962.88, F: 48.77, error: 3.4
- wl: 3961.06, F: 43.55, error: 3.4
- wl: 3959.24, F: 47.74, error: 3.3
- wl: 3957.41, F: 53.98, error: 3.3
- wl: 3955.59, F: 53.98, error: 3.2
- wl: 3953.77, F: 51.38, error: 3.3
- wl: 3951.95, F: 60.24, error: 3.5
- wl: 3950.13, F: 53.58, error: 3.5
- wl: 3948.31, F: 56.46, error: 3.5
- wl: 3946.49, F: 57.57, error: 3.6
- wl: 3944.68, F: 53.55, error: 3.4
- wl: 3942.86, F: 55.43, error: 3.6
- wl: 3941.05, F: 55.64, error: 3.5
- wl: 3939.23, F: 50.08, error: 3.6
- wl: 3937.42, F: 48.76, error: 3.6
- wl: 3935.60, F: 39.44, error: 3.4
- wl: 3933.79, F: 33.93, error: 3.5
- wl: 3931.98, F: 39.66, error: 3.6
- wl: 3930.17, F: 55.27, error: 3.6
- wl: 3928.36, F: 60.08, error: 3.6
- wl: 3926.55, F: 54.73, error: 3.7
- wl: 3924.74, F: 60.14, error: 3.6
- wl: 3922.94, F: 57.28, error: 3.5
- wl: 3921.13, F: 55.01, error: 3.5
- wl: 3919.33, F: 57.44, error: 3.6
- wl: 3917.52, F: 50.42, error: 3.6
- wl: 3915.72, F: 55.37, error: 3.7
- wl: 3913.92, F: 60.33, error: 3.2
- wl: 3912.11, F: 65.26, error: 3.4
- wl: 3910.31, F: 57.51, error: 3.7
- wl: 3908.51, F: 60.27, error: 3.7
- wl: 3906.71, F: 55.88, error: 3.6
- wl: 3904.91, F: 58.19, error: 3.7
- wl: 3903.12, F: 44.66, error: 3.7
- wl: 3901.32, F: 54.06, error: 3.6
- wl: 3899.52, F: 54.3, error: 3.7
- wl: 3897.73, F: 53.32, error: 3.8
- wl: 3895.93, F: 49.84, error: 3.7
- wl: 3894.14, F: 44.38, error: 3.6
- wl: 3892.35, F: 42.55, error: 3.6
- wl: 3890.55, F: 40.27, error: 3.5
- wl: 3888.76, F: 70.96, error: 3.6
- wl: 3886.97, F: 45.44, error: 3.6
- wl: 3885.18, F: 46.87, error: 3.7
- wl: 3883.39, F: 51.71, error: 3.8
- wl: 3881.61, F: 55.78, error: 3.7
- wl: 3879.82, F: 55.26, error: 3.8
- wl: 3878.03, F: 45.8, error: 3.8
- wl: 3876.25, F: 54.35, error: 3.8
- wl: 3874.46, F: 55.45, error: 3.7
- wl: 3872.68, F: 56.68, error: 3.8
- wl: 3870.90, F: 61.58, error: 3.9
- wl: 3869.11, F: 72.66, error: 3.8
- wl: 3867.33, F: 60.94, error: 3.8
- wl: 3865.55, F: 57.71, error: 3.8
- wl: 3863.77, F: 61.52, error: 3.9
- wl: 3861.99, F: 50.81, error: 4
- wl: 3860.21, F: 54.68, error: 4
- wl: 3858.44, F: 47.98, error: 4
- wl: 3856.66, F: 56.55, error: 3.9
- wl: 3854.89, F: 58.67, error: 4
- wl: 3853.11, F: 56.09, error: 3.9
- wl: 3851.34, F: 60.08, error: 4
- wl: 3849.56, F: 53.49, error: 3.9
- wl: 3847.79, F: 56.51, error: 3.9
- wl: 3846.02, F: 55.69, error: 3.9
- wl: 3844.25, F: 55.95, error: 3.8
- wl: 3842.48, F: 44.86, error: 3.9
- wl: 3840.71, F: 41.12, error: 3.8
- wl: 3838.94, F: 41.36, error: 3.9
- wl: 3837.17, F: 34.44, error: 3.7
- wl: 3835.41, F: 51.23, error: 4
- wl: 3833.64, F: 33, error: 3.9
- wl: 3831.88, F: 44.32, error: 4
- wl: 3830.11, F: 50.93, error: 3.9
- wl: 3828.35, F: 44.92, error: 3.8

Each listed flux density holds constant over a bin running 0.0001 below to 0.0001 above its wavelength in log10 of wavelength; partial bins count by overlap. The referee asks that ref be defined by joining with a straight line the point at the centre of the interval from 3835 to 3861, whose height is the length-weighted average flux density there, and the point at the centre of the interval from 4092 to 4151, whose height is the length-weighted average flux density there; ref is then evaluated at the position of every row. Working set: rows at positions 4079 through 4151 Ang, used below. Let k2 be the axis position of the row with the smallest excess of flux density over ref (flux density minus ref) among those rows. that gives 4098.37 Ang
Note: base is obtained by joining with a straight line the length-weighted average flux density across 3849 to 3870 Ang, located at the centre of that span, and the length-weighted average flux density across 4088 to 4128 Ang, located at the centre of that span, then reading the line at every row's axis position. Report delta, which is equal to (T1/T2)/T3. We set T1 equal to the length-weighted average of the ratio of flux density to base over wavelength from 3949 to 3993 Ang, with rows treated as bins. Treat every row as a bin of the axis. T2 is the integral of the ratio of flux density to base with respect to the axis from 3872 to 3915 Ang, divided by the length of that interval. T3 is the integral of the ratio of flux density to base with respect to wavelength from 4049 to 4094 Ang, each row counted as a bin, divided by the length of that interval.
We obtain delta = 0.93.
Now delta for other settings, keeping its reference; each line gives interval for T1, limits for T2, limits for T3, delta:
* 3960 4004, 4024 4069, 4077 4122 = 0.87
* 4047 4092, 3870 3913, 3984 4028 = 1.06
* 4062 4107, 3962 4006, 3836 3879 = 1.15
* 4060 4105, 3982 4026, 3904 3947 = 1.01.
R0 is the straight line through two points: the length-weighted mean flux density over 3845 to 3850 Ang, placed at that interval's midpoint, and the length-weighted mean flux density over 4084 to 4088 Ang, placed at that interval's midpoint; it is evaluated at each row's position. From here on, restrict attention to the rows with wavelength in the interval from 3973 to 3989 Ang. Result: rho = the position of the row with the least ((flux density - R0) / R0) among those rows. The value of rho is 3973.85 Ang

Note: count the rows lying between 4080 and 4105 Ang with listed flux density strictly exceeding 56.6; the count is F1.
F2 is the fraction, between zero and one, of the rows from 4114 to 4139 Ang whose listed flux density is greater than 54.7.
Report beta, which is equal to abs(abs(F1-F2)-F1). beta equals 0.38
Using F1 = 3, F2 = 0.38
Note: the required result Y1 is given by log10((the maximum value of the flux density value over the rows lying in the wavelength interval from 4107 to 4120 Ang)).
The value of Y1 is 1.76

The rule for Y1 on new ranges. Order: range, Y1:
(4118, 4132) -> 1.75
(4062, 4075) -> 1.79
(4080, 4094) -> 1.78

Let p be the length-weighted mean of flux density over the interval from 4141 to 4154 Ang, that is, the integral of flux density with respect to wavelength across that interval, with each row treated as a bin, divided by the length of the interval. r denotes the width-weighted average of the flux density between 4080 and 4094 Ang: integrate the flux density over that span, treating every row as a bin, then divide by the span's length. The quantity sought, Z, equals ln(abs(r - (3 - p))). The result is 4.67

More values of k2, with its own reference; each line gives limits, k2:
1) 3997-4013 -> 4005.08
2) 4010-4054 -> 4023.57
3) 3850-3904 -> 3890.55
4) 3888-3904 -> 3890.55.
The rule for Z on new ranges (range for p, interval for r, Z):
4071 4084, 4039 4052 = 4.70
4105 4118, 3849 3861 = 4.61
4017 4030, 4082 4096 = 4.67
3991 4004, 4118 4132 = 4.68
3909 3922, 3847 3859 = 4.70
